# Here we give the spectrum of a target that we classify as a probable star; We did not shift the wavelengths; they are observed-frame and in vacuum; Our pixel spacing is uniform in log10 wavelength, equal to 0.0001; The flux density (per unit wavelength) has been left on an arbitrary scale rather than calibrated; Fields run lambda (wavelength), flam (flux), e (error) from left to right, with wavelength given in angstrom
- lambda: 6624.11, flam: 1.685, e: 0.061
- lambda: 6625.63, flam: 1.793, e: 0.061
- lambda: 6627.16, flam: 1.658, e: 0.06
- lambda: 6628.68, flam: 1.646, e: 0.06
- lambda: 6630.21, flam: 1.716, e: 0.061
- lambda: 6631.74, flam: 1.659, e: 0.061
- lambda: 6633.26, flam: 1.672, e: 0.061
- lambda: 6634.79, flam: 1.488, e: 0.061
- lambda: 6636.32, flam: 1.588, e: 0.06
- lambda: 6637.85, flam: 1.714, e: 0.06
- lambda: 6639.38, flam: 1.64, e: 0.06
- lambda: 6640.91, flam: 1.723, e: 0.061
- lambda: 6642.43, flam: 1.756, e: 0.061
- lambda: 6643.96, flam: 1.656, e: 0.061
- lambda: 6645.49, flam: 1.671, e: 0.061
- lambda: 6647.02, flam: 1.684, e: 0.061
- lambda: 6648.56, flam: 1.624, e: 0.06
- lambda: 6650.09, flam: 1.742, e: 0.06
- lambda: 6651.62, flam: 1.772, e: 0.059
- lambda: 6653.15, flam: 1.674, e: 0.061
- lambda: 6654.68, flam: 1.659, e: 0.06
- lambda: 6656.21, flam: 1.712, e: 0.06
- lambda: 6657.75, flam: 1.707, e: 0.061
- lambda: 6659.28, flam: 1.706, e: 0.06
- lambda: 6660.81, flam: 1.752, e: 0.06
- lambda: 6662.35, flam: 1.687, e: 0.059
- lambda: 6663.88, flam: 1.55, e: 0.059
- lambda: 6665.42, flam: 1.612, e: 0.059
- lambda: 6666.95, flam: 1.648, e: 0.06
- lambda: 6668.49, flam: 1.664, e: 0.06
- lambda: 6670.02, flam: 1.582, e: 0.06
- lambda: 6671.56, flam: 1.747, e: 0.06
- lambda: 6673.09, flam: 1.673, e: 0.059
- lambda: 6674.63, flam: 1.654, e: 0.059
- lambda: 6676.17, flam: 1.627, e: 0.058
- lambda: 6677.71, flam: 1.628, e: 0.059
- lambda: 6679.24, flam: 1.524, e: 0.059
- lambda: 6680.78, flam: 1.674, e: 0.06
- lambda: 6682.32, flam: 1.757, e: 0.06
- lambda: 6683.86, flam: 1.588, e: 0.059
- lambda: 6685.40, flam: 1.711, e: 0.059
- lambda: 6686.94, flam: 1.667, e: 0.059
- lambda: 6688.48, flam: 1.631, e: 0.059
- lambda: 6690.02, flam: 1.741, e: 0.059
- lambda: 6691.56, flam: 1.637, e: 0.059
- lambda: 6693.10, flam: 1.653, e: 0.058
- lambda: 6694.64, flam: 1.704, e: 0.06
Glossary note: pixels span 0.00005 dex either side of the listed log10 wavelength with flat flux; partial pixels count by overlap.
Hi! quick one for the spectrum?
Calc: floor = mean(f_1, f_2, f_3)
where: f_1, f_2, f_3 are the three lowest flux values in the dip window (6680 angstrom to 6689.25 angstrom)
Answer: 1.629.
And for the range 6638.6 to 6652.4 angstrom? 1.640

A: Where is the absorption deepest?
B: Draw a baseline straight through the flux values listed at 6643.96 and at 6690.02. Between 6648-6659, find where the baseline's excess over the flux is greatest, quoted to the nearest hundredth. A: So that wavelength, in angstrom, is 6648.56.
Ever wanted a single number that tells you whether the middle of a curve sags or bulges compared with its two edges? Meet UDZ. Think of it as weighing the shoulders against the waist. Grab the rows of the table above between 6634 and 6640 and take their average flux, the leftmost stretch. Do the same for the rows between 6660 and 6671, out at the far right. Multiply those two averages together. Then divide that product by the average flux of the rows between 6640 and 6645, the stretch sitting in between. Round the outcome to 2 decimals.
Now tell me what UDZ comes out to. 1.54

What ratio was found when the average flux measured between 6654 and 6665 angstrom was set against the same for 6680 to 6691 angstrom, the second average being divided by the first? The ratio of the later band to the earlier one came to 1.00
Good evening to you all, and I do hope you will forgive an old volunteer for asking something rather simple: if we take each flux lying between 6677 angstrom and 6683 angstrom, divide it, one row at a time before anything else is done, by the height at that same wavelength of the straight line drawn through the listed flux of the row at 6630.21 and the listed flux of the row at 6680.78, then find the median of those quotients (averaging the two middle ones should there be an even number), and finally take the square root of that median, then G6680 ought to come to 0.993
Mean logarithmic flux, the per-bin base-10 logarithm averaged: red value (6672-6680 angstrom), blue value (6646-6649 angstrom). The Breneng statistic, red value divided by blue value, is 0.96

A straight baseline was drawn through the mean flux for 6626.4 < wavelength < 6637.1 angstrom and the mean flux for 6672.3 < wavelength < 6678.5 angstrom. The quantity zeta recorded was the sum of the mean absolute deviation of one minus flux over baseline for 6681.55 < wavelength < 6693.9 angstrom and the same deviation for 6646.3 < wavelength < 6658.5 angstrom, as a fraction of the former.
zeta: 1.8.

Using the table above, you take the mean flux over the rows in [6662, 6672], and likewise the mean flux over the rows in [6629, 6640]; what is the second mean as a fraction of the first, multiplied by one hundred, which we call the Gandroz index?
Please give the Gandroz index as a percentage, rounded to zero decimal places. 100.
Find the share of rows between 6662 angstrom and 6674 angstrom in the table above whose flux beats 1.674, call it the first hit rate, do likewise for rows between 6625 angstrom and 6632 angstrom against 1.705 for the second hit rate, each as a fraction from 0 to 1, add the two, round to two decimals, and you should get 0.65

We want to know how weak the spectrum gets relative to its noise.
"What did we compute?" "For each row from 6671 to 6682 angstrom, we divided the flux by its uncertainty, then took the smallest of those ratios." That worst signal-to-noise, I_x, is 25.8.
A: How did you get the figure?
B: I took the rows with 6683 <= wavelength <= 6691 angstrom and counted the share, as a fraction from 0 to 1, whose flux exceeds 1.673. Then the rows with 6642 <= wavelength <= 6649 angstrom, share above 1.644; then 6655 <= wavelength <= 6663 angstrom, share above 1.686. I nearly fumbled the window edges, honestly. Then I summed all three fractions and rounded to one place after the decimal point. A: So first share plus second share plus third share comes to 2.2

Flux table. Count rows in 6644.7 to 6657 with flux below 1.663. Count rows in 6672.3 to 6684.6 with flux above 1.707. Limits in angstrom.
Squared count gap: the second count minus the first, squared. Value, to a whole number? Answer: 1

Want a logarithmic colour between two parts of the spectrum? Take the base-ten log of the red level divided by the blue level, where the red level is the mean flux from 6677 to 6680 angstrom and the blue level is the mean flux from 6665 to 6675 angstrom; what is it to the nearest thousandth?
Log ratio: -0.021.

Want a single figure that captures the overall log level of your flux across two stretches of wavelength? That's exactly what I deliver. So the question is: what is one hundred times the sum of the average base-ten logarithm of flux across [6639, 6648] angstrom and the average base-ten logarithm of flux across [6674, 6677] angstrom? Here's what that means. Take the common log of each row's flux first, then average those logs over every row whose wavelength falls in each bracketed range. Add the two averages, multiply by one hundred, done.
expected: 44.2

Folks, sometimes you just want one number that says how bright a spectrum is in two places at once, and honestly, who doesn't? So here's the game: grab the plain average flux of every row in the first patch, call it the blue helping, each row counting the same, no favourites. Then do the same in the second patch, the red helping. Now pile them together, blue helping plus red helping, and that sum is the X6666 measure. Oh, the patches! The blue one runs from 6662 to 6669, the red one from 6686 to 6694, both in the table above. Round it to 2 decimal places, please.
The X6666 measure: 3.30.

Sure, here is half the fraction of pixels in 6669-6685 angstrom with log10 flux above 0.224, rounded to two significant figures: 0.10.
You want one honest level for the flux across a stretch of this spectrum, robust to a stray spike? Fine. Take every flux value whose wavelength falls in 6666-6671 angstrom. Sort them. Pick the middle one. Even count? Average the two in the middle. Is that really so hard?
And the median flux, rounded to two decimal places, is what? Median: 1.65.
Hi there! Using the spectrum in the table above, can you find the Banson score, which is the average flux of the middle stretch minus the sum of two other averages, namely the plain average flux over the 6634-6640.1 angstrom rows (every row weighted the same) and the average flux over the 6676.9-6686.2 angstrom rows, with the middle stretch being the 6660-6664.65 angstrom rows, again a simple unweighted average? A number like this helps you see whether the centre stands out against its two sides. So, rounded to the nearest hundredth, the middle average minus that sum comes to -1.59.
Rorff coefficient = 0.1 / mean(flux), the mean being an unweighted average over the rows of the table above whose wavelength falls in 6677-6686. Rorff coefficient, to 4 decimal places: 0.0607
